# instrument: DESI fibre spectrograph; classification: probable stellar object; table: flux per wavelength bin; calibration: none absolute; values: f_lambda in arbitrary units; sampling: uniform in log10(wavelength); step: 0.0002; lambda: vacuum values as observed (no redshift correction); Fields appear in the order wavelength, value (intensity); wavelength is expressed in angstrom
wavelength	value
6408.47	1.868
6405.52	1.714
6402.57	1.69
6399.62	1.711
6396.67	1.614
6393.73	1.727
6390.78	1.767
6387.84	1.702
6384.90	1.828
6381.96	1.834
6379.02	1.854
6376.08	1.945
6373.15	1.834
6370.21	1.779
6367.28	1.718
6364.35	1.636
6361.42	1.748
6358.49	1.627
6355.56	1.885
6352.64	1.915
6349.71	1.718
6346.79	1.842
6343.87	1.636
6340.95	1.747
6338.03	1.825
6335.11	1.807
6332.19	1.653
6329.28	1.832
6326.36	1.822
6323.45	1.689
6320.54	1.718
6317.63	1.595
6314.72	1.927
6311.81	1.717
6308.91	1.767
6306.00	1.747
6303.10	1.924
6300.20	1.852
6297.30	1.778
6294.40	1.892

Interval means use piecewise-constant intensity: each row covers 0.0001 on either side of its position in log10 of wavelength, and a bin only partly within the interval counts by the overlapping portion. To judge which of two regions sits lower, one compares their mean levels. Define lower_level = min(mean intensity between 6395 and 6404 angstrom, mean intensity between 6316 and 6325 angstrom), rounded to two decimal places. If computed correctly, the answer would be 1.67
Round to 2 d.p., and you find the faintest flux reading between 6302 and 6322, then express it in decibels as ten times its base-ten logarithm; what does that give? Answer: 2.03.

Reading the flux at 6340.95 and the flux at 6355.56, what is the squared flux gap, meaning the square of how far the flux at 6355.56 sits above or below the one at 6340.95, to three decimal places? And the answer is 0.019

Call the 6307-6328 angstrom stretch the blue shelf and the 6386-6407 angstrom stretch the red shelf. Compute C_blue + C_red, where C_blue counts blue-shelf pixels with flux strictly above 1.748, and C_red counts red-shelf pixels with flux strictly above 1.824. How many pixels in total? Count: 3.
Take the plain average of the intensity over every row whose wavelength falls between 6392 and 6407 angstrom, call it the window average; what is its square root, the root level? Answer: 1.30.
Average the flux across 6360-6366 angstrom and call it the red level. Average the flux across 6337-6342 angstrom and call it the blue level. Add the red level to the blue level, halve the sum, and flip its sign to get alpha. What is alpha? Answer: -1.74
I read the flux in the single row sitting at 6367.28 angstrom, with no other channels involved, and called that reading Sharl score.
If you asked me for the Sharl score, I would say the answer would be 1.718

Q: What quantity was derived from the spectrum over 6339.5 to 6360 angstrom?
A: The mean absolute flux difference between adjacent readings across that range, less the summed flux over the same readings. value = -12.2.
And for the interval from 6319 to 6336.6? -10.4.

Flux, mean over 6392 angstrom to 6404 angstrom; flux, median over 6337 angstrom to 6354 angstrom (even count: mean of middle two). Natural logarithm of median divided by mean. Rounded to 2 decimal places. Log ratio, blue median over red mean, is 0.06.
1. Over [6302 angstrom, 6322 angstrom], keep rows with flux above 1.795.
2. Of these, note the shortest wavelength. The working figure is 6303.10 angstrom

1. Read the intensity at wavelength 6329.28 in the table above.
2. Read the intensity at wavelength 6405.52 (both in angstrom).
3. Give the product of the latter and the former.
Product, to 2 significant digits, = 3.1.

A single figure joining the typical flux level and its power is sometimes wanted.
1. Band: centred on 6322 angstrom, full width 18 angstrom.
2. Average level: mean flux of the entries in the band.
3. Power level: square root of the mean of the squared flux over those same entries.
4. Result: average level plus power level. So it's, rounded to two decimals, 3.53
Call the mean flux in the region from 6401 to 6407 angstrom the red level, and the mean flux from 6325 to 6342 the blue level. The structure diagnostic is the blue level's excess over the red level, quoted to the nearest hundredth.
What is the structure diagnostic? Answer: 0.08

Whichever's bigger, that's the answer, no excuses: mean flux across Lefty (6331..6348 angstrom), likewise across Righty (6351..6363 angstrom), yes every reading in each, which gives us 1.79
